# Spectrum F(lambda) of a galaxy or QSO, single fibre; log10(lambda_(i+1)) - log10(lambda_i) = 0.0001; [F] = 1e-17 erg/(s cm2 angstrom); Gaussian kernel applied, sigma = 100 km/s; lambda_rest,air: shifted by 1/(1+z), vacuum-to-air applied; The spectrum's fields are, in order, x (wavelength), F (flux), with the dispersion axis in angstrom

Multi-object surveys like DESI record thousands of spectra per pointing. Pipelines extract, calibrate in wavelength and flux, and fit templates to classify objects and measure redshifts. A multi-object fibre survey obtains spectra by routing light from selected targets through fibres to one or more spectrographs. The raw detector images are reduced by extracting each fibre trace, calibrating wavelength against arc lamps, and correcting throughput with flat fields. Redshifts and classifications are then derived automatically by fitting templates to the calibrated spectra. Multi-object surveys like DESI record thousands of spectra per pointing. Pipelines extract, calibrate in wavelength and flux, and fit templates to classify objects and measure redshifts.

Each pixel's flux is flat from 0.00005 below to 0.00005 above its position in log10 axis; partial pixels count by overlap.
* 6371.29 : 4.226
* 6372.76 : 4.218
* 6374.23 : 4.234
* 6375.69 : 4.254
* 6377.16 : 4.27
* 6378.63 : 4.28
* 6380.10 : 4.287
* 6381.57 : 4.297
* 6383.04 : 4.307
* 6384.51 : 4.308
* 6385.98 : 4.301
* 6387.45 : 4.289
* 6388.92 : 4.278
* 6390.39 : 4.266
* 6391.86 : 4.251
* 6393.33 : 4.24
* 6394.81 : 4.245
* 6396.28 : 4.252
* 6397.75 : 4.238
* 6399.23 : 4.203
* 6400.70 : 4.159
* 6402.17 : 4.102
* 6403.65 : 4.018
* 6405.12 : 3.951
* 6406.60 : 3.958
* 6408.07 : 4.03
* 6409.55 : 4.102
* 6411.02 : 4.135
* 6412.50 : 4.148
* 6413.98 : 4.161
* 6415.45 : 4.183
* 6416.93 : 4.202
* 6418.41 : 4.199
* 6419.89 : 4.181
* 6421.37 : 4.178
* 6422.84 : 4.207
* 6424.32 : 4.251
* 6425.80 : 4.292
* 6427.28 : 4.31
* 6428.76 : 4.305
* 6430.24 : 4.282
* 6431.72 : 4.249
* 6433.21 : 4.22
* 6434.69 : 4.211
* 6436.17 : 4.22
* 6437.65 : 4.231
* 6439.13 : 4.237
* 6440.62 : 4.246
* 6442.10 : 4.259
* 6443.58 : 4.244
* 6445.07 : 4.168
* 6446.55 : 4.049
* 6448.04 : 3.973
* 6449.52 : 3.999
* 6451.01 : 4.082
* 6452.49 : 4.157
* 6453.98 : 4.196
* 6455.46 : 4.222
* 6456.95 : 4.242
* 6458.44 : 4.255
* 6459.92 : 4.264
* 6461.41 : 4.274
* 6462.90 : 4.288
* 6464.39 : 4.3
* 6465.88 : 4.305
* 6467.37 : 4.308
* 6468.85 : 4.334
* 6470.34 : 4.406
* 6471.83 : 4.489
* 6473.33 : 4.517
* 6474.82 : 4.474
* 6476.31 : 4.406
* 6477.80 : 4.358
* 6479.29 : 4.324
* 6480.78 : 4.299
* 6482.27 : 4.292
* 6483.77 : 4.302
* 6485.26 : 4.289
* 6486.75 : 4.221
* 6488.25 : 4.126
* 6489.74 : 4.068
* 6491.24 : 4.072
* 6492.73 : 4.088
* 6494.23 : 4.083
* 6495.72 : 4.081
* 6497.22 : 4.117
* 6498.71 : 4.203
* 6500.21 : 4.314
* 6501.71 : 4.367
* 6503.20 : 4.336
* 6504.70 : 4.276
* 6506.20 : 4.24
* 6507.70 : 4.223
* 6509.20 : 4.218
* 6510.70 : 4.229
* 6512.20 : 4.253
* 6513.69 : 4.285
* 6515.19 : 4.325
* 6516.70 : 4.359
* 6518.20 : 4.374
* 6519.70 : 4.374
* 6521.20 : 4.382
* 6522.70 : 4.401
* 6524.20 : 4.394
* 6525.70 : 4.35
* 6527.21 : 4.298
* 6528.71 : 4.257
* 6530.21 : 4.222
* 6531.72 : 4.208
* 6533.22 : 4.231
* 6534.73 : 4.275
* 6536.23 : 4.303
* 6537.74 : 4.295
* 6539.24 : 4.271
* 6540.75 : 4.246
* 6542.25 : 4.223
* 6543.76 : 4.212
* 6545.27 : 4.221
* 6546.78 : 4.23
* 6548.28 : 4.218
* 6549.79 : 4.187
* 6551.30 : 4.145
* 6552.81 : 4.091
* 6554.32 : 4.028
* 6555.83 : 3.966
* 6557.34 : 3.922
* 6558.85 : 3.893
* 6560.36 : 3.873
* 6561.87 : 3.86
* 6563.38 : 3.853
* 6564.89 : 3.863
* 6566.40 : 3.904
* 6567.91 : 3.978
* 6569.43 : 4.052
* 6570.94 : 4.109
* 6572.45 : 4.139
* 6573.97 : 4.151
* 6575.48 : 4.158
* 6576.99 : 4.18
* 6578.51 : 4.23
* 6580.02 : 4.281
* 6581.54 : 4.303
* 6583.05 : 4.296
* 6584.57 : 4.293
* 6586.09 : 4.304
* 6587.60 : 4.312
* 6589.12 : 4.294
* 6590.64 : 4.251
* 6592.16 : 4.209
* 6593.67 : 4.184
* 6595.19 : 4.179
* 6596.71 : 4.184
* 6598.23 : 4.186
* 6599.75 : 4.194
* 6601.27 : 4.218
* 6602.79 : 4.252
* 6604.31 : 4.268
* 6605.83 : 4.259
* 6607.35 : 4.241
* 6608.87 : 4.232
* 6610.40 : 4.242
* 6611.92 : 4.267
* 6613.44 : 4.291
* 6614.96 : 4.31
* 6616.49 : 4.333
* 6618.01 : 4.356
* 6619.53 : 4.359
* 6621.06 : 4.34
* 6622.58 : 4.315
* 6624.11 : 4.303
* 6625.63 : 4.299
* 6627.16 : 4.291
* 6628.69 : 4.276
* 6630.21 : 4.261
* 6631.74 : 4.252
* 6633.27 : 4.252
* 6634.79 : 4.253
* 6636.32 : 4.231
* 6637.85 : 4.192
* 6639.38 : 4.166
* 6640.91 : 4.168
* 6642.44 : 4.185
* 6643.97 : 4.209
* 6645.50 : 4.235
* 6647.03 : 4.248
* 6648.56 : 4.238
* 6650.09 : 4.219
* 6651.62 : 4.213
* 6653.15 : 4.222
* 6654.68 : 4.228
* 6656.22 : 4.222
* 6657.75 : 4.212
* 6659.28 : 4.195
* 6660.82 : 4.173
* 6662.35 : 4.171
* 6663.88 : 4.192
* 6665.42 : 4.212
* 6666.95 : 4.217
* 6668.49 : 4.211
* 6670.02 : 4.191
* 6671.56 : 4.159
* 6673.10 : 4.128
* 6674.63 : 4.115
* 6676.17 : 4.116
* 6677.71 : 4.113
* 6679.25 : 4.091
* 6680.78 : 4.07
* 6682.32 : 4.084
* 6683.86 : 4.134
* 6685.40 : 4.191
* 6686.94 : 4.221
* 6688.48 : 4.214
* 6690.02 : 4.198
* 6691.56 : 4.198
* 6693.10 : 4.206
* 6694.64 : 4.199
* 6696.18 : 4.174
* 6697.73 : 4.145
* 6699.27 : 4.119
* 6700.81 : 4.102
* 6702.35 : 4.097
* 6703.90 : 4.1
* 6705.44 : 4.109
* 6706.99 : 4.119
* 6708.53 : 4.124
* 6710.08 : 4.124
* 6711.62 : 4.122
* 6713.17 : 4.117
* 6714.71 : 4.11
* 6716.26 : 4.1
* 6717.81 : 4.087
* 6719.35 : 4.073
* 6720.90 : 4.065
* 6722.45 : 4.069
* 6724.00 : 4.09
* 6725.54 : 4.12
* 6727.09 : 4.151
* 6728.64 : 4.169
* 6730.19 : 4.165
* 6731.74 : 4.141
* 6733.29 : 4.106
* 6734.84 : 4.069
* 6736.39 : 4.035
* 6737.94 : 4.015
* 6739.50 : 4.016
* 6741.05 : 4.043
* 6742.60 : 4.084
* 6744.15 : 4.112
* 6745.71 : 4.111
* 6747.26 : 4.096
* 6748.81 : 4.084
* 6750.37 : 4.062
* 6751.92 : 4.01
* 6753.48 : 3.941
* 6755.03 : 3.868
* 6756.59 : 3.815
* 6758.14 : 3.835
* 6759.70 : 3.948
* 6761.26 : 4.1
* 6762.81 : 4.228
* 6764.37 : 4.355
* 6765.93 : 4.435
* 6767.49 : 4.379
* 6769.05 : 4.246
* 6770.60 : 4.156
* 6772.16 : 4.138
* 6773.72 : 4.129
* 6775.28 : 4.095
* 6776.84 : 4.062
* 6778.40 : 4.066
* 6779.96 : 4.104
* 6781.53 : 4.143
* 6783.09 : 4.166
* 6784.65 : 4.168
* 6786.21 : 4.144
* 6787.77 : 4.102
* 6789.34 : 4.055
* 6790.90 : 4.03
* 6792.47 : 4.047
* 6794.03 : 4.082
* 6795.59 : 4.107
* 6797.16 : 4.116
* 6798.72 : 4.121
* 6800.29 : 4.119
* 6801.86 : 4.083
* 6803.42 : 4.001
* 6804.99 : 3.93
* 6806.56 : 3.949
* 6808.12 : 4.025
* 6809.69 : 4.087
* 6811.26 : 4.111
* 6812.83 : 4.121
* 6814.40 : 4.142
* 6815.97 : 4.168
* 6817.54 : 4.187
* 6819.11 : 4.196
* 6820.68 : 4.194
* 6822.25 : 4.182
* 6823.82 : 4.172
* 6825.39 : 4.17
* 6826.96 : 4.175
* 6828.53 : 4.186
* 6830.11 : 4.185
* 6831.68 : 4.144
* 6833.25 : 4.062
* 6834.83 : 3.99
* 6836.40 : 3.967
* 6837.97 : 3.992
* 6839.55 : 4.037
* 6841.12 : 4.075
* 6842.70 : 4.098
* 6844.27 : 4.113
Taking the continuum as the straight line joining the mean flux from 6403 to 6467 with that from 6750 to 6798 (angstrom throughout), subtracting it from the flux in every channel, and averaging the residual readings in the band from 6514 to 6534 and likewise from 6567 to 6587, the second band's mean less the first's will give -0.12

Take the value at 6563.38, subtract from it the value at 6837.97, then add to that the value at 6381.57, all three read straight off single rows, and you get 4.16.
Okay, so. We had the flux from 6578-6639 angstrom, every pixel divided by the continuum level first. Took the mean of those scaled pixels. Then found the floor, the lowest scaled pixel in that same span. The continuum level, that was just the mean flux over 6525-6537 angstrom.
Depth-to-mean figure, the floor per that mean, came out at 0.980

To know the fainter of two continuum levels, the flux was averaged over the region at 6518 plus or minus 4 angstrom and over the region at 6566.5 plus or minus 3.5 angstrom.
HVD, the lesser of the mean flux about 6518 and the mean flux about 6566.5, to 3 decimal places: 3.930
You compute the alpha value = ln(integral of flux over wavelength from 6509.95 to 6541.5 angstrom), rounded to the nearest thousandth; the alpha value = 4.911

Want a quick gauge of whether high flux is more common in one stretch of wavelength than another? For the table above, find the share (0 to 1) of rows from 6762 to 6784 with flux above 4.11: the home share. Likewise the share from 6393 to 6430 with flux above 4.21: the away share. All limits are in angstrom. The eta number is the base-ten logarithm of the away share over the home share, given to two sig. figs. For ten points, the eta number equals -0.35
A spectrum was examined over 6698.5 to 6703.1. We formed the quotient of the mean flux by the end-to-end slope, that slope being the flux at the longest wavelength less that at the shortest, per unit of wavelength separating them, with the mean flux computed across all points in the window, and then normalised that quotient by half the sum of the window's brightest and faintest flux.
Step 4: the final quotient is -140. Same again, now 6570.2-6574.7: 72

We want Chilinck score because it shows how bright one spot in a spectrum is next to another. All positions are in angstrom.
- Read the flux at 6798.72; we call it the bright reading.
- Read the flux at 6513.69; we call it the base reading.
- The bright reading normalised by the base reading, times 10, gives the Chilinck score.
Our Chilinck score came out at 9.6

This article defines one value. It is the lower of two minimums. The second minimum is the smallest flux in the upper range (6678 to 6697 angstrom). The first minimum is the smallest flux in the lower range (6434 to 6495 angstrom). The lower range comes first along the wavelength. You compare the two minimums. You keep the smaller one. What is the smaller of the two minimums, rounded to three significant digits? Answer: 3.97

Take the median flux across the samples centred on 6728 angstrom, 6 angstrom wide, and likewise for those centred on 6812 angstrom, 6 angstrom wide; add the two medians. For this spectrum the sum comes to 8.27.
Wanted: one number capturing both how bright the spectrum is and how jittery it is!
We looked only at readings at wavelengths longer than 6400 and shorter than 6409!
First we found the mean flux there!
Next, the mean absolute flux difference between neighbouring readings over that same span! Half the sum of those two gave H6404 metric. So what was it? 2.05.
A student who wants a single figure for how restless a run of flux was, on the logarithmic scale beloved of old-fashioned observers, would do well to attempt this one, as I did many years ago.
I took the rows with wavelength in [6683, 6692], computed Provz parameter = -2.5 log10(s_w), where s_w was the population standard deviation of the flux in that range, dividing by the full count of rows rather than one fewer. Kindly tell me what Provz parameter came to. 3.9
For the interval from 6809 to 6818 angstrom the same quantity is 3.7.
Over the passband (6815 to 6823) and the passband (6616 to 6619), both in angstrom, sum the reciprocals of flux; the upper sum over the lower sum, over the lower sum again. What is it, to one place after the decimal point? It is 5.6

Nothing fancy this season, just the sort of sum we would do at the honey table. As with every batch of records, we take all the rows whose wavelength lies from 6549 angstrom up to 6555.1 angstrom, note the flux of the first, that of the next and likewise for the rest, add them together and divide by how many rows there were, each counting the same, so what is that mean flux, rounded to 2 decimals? 4.11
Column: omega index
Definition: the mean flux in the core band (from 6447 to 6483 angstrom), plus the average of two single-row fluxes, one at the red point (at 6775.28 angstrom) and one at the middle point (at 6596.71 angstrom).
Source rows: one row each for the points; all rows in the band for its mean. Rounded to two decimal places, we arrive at 8.42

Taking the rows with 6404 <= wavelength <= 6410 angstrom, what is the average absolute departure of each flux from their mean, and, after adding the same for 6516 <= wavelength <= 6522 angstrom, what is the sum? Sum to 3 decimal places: 0.062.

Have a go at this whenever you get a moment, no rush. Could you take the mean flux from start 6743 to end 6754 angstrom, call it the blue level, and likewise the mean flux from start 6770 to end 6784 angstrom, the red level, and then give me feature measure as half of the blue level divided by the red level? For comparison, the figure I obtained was 0.493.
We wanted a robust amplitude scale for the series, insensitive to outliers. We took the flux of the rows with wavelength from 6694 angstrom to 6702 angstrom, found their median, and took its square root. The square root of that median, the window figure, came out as 2.04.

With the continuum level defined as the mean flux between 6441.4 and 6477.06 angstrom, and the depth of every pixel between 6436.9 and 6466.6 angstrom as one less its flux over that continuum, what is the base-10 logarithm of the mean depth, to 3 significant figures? -1.86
